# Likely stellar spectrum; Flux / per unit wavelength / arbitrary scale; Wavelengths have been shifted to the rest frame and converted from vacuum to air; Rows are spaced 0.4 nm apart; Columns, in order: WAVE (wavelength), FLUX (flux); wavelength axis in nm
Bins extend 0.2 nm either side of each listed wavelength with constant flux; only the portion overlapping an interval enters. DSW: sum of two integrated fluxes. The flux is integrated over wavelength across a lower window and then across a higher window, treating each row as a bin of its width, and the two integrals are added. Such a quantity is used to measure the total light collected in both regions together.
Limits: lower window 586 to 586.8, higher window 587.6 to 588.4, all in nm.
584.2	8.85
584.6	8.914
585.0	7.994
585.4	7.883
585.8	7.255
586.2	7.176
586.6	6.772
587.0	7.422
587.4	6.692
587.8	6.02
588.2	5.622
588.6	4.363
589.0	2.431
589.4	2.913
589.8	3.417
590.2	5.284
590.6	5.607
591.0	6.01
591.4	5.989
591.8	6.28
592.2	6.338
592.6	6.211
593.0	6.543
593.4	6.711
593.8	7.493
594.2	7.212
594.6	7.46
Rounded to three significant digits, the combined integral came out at 10.2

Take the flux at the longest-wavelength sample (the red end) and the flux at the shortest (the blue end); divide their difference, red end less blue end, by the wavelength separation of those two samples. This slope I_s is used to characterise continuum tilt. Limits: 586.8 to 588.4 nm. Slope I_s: -1.5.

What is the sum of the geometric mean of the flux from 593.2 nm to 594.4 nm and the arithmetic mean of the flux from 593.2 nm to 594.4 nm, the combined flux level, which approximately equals 14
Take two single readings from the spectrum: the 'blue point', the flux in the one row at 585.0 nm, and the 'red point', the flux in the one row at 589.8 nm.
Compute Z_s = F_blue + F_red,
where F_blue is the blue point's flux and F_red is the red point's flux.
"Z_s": 11.4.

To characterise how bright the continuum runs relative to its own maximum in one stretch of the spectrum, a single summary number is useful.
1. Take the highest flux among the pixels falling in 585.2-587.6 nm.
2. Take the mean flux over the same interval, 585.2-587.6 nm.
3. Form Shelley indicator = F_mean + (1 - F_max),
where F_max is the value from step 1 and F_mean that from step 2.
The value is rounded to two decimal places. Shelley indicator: 0.32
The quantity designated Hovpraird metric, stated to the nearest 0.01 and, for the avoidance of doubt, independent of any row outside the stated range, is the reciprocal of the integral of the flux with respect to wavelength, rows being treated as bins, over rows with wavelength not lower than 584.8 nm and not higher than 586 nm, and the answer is 0.11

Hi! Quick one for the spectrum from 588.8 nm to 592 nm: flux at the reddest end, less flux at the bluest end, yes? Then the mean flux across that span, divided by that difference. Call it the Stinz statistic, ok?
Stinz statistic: 1.2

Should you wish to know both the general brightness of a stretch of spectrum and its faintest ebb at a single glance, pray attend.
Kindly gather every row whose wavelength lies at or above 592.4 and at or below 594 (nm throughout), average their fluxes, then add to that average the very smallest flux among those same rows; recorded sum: 13.0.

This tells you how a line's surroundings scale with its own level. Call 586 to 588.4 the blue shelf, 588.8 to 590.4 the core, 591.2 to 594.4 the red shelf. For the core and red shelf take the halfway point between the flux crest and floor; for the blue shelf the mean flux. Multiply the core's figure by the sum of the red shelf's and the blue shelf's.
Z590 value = 52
